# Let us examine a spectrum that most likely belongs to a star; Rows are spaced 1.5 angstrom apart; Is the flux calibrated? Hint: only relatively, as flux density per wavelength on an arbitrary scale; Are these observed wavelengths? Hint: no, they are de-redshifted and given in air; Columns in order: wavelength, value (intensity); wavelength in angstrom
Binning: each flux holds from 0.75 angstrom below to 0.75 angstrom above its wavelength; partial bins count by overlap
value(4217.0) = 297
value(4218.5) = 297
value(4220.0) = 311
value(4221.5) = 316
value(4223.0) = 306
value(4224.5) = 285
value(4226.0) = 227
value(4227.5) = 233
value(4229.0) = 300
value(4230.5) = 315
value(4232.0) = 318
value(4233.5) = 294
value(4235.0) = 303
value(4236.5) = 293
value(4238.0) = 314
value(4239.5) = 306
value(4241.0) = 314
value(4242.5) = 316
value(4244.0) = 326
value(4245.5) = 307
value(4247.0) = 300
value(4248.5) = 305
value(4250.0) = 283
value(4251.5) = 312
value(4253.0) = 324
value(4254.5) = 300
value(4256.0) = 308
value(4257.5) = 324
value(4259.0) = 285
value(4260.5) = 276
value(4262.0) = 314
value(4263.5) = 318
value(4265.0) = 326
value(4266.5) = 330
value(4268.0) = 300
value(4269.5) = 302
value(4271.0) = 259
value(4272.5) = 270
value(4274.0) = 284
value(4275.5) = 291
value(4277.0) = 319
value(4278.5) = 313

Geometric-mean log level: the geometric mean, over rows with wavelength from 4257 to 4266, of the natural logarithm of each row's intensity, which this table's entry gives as 5.72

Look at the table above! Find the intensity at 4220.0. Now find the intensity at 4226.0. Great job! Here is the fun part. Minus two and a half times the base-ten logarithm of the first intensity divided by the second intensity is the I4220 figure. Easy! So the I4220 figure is -0.34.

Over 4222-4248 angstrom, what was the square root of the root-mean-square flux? 17.28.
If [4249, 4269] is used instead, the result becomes 17.55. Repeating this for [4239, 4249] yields 17.63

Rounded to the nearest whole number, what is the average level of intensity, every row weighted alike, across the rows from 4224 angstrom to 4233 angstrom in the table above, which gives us 280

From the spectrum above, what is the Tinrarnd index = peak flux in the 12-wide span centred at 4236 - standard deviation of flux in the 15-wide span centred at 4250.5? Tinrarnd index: 305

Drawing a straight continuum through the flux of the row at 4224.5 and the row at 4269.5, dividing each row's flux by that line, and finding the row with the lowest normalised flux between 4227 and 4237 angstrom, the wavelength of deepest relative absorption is 4227.5 angstrom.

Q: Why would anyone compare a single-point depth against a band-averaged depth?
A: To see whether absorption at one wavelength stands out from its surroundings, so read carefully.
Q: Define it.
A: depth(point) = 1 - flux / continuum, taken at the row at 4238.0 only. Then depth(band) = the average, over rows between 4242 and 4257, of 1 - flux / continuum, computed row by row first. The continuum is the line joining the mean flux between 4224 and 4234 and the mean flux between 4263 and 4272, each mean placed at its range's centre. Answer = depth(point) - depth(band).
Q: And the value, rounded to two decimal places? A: -0.05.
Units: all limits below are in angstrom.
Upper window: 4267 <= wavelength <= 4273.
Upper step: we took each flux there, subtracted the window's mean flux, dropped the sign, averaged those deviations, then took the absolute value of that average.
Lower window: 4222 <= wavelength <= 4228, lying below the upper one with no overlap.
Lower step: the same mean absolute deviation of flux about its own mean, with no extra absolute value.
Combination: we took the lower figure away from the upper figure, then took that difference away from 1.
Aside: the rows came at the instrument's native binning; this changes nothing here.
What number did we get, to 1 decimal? 15.5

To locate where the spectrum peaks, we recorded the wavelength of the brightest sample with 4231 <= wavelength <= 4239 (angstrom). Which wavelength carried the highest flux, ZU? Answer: 4232.0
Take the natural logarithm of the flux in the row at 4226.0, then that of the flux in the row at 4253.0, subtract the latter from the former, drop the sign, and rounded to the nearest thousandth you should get 0.356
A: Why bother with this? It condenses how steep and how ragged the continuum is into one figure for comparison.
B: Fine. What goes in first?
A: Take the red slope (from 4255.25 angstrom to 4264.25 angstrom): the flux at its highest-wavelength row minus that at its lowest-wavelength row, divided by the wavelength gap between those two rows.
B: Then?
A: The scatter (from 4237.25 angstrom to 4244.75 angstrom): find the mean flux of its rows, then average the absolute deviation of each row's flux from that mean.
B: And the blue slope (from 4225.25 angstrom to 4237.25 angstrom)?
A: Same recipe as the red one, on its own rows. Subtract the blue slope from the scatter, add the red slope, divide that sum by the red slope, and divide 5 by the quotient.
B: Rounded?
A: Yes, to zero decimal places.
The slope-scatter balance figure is -21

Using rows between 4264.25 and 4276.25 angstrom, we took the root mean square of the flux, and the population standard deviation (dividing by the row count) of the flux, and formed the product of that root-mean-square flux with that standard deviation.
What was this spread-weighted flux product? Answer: 6880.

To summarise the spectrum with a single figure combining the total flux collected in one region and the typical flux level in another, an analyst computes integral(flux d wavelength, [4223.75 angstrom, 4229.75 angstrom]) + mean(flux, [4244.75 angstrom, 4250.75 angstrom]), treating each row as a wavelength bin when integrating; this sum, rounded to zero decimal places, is 1866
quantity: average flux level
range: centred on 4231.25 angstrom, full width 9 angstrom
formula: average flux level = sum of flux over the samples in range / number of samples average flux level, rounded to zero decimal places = 294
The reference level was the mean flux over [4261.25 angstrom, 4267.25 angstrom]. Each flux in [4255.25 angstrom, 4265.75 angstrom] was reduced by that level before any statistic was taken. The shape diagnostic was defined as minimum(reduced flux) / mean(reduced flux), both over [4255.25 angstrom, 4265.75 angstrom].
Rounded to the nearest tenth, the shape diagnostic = 3.1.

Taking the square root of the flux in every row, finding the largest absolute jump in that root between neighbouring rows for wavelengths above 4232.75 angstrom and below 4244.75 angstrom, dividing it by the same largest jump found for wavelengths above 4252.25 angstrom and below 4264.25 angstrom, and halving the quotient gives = 0.27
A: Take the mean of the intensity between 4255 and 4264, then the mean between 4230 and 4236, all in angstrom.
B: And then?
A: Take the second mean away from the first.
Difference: -3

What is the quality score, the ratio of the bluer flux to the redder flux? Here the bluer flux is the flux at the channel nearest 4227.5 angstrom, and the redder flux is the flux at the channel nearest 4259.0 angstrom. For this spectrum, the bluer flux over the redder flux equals 0.82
